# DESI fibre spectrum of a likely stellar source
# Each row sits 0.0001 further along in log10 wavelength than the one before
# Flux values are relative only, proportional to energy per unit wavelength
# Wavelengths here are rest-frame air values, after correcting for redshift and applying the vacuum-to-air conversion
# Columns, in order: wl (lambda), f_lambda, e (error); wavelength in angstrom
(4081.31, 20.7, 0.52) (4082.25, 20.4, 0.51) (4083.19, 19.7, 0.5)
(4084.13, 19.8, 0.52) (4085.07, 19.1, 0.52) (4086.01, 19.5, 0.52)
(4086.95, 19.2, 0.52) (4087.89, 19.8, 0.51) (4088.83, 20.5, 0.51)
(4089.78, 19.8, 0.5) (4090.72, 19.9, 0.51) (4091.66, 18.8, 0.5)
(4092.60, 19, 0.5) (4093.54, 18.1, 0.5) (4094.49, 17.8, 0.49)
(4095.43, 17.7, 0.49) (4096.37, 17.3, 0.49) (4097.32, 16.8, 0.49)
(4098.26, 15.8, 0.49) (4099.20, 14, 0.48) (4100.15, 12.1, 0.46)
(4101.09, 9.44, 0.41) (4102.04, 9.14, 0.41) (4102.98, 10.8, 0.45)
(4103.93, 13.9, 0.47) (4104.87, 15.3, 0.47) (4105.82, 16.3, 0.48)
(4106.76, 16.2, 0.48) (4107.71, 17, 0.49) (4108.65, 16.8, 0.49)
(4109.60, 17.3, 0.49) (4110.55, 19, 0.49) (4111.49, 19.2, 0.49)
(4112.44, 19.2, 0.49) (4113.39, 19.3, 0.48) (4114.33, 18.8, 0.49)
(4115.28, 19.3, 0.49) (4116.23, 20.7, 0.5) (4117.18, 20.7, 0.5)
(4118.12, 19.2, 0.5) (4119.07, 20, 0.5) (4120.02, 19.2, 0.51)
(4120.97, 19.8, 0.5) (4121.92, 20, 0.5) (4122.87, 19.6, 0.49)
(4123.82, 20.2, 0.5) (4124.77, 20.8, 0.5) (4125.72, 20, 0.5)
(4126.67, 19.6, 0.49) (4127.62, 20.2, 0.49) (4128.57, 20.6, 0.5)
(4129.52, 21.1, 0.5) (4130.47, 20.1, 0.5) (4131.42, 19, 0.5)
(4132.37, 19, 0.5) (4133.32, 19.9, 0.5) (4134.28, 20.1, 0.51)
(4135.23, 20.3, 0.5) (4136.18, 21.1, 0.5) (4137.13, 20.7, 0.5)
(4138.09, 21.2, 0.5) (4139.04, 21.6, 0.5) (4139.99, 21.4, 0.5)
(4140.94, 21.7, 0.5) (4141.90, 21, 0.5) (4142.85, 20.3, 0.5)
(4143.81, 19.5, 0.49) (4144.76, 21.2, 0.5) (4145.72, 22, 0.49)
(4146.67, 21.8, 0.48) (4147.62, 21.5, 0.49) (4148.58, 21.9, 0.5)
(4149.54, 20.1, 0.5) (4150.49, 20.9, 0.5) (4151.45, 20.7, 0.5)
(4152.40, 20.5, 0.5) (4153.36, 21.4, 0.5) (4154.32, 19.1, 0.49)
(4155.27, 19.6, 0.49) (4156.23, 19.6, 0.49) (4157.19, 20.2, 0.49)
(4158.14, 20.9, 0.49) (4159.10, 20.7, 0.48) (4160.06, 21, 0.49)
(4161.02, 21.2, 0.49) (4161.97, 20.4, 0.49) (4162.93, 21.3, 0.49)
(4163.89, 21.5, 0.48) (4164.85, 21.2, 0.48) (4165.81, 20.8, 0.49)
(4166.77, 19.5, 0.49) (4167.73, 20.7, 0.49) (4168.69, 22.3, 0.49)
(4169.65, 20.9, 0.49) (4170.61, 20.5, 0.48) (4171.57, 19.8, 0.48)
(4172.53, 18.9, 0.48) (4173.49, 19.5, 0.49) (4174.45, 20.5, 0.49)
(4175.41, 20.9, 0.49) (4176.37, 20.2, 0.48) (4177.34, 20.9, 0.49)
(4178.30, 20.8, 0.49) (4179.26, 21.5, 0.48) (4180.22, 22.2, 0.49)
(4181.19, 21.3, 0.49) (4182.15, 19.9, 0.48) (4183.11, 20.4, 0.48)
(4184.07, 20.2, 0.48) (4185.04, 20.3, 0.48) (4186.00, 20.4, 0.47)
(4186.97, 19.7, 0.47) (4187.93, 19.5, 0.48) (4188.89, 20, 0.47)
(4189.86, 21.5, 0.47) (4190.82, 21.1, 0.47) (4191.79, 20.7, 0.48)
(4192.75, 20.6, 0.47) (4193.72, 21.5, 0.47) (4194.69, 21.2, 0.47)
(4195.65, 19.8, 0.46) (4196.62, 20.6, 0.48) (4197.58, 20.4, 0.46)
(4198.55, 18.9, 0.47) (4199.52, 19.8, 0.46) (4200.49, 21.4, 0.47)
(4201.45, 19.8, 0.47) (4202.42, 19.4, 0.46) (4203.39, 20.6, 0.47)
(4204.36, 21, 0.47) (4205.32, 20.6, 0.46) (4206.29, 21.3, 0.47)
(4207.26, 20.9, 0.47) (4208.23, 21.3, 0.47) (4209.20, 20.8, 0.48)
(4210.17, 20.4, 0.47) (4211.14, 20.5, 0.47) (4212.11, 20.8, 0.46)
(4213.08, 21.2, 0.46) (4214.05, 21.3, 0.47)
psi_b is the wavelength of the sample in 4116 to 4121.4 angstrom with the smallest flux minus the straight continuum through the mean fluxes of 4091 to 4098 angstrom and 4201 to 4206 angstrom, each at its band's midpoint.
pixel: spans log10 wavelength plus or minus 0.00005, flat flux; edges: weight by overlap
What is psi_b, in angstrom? 4120.02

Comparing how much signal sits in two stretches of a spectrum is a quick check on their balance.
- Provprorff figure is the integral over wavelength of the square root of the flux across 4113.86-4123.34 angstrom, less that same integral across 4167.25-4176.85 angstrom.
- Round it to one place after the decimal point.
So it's -1.3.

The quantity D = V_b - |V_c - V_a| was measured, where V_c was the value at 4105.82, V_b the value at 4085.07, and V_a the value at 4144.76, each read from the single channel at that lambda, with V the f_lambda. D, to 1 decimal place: 14.2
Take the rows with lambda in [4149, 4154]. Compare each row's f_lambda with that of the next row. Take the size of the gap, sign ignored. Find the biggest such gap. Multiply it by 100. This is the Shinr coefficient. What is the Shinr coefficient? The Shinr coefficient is 90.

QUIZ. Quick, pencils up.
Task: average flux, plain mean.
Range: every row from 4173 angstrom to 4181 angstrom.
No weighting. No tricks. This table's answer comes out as 20.8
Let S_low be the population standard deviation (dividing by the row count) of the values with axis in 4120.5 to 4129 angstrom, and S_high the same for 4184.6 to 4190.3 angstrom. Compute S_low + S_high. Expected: 1.04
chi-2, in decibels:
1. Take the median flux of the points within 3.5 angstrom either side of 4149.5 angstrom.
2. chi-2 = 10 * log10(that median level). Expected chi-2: 13.2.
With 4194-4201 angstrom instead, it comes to 13.1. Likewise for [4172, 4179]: 13.1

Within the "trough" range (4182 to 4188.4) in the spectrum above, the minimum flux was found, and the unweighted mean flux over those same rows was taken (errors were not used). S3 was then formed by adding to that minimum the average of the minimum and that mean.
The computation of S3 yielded 39.3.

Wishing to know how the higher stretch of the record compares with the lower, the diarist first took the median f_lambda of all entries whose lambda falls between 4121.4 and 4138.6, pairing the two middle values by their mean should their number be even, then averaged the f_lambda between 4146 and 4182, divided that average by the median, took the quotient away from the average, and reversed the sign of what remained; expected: -19.7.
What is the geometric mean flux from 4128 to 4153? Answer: 20.7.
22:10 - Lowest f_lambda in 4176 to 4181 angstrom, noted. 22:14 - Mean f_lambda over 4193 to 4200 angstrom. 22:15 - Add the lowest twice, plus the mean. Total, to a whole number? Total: 61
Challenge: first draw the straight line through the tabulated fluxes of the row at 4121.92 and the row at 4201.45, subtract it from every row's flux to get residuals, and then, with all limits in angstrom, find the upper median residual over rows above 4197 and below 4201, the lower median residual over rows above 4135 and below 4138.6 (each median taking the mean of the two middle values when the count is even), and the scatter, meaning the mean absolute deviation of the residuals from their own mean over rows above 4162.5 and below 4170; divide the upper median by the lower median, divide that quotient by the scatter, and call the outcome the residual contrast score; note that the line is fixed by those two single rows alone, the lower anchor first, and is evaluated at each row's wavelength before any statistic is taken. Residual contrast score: 1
